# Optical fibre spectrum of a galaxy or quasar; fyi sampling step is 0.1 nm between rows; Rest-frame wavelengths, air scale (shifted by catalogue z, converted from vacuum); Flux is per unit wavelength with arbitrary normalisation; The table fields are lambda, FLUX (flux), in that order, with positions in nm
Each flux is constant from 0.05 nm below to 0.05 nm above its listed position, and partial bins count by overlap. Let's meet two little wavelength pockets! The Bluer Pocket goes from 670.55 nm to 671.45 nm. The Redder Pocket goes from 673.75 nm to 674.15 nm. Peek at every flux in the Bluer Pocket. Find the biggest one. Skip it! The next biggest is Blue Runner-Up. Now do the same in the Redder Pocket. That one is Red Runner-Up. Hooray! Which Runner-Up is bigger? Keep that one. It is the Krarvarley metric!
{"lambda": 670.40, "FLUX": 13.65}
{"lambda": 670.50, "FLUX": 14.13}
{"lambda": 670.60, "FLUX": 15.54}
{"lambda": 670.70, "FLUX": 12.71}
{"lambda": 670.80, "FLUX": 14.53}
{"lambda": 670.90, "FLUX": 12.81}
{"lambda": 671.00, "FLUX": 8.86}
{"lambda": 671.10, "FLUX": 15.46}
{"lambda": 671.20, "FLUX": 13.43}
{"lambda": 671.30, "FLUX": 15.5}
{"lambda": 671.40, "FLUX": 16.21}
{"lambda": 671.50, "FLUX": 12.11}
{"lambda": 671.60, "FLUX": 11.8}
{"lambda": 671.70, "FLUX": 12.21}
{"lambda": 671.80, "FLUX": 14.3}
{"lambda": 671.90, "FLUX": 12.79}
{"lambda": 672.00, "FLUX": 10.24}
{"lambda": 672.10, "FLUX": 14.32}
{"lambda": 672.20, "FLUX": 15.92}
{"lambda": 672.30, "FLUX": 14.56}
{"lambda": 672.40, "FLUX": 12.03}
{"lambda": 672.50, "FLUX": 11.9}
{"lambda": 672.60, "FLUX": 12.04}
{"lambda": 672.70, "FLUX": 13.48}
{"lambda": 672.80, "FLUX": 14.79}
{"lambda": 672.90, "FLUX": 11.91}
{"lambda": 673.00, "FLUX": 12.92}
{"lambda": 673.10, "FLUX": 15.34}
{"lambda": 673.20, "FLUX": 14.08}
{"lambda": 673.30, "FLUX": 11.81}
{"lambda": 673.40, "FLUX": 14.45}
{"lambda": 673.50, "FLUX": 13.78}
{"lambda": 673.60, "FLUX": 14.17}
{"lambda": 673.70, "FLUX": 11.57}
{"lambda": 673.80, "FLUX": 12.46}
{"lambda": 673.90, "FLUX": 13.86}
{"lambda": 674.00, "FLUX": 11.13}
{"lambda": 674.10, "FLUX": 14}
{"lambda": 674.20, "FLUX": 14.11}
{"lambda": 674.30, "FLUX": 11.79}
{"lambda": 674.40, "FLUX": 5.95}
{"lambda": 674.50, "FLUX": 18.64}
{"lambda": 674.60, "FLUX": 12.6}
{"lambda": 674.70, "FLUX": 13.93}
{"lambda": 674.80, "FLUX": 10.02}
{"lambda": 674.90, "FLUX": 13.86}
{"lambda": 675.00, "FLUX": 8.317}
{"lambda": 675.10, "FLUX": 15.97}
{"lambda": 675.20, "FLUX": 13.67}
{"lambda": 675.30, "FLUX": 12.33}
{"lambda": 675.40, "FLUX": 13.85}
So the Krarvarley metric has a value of 15.54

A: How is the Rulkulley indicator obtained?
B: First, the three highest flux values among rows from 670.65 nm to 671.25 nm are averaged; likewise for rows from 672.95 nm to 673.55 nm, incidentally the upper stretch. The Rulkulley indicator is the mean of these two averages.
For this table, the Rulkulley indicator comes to 14.5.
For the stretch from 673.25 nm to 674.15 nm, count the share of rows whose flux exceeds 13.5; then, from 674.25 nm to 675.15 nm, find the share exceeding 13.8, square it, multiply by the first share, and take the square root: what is 0.33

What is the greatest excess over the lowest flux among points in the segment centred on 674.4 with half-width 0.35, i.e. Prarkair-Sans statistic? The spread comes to 13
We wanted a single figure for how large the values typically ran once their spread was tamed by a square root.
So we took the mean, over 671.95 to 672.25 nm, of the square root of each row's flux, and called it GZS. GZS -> 3.66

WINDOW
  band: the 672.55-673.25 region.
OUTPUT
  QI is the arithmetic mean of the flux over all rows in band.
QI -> 13.5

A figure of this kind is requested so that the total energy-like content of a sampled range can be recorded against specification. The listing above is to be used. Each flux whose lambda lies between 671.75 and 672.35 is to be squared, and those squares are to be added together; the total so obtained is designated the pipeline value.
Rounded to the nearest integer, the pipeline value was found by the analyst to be 1143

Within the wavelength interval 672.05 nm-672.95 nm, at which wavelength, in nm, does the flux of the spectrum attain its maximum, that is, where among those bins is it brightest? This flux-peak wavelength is 672.20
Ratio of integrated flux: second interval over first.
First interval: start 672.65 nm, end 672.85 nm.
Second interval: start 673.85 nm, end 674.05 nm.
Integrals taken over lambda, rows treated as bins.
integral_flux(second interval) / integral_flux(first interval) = 0.88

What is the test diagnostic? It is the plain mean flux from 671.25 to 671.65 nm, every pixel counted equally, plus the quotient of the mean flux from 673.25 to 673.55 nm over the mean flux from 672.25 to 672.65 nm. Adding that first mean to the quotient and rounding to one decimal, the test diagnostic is 15.0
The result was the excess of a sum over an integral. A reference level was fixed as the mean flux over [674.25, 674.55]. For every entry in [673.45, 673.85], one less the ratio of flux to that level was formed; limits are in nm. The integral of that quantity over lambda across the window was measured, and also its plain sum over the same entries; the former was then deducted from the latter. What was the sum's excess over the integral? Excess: -0.3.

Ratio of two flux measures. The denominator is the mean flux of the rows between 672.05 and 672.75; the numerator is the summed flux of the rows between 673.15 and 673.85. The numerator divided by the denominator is 6.9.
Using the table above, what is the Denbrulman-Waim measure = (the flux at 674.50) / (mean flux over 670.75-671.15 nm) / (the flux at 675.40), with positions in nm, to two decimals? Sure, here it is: 0.10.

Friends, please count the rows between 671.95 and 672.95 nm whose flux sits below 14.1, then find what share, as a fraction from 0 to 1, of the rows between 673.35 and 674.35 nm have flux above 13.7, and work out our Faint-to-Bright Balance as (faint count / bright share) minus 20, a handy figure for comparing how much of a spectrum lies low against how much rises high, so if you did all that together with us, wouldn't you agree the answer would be -10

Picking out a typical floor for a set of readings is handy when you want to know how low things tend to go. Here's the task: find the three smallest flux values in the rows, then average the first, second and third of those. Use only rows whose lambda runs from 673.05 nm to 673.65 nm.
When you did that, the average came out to 13.2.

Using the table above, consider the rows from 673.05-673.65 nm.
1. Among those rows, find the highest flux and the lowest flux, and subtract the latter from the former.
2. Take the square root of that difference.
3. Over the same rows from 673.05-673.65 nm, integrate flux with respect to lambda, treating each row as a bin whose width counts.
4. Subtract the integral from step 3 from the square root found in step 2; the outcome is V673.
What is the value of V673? -6.5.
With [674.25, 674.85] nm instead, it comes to -3.7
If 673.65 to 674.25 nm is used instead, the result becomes -6.0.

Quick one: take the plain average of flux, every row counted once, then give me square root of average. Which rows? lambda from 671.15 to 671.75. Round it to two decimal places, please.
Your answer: 3.68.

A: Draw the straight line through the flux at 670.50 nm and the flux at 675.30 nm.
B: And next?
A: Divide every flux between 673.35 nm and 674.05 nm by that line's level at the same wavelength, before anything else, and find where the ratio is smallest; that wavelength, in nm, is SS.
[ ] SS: 674.00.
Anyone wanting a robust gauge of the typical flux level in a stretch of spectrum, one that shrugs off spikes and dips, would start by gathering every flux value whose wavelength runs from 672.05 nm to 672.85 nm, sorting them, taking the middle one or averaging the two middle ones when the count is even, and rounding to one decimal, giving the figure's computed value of 13.9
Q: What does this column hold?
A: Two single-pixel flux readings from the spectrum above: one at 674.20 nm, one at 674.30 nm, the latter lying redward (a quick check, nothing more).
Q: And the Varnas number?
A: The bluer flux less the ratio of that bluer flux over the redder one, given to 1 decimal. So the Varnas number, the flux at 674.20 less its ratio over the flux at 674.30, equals 12.9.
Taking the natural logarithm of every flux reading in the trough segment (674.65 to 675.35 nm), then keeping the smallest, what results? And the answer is 2.12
